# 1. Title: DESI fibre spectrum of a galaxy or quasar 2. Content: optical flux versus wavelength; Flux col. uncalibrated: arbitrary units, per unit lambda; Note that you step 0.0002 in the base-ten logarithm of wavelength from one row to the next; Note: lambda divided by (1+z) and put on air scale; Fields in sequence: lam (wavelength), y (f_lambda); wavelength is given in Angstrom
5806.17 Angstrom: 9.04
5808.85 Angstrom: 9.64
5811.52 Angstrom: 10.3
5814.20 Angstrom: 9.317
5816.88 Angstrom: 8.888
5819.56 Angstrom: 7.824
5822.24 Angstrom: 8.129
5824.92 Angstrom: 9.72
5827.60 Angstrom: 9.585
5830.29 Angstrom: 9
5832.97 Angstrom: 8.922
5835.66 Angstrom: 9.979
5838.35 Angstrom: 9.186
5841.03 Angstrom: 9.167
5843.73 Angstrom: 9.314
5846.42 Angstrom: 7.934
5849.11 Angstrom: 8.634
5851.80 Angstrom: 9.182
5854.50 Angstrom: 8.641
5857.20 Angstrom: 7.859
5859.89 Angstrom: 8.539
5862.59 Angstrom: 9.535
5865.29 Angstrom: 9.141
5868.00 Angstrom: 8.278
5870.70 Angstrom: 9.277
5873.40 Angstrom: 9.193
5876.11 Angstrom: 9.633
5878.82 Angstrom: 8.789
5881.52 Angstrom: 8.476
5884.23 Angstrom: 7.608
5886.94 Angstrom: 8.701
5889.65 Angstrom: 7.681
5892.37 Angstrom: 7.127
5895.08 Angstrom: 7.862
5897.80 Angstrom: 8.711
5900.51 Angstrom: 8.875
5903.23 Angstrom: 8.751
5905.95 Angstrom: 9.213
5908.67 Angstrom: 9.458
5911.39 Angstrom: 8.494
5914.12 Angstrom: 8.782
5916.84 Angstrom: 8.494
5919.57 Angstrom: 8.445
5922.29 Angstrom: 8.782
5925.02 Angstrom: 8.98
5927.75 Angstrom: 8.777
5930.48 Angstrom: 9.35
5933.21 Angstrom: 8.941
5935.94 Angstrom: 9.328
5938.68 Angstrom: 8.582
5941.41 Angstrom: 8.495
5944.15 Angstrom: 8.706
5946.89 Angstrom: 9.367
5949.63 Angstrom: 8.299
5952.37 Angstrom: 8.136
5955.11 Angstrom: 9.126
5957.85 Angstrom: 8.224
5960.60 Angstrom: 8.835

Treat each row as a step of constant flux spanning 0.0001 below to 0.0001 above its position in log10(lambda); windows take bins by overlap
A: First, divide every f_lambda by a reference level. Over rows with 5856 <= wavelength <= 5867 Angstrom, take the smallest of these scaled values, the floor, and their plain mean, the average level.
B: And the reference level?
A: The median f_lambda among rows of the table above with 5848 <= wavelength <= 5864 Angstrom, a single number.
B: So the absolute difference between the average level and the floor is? 0.105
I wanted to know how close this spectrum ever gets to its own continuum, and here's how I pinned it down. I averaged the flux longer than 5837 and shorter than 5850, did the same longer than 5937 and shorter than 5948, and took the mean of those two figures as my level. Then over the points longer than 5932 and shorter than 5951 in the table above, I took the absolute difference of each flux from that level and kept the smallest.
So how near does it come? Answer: 0.11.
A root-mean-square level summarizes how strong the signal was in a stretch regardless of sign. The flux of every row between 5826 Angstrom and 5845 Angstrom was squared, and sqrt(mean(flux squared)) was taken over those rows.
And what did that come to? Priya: 9.31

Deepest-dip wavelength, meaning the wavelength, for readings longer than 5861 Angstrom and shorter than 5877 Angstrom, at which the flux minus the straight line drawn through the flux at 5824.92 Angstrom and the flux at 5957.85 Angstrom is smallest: 5868.00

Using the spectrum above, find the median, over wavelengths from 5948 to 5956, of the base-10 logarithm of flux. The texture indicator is 0.919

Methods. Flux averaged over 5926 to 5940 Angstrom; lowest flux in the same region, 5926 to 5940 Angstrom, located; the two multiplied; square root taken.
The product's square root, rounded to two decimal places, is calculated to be 8.79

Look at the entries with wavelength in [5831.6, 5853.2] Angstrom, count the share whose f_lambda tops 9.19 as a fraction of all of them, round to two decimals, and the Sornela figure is 0.25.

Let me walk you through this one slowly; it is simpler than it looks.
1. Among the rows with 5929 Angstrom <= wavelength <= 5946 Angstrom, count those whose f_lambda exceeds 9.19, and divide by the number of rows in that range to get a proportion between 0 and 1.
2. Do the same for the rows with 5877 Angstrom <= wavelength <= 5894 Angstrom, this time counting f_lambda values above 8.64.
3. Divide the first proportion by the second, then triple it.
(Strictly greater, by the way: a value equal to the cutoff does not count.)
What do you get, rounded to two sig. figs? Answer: 3.0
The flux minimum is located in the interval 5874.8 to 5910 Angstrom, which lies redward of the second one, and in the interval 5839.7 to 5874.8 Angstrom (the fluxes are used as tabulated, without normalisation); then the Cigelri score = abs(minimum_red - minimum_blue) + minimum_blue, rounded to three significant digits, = 8.59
